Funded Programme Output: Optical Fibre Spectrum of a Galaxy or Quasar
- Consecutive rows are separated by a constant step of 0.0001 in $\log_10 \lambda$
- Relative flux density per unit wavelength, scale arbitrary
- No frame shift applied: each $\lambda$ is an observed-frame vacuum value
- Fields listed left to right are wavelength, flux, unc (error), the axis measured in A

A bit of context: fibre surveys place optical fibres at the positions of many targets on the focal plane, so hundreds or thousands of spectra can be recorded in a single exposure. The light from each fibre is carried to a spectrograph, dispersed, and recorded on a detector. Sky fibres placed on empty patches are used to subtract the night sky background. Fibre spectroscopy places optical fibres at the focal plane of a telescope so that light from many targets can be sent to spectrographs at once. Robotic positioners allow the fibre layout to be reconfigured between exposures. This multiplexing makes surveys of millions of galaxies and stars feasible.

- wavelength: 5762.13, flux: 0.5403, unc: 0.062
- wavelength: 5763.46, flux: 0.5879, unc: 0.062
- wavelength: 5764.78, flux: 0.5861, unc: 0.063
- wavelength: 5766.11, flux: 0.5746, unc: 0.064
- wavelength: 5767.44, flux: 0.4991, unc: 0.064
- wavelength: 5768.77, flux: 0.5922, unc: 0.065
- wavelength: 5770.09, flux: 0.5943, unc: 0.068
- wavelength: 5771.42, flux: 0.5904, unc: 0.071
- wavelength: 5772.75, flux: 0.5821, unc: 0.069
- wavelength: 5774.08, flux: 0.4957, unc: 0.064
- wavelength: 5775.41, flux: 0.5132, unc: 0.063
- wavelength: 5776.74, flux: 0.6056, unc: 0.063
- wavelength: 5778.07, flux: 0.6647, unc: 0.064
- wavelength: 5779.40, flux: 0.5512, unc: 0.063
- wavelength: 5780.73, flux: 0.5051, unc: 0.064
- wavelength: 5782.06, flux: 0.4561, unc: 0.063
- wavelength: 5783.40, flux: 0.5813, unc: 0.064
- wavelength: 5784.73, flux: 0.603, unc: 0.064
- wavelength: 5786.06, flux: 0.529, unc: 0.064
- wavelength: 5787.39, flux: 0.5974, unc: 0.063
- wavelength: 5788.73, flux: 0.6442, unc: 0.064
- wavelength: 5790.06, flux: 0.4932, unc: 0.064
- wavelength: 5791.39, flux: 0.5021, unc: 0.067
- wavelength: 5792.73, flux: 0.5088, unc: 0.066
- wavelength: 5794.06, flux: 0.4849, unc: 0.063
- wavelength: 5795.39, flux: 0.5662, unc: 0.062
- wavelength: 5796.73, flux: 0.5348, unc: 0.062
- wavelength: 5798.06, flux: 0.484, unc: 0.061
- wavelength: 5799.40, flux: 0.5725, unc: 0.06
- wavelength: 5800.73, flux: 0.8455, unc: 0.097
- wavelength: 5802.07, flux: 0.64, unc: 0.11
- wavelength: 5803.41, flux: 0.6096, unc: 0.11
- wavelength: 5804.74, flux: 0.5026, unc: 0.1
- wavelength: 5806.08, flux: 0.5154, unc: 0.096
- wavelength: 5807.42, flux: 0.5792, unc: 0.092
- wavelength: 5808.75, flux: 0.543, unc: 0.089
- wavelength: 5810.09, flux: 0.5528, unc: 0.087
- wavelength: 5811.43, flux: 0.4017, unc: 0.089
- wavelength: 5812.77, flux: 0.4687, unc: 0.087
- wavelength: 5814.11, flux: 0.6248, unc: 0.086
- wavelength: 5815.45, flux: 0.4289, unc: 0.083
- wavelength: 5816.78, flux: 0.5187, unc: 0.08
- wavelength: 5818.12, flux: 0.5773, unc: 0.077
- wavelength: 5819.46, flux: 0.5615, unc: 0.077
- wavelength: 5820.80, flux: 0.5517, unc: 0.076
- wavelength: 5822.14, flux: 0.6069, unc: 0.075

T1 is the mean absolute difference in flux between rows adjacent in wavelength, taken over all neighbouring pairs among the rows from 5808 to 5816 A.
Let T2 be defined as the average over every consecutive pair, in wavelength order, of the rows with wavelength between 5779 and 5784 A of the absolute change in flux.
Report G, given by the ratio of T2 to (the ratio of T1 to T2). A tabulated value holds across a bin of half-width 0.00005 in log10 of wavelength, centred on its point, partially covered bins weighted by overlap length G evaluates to 0.046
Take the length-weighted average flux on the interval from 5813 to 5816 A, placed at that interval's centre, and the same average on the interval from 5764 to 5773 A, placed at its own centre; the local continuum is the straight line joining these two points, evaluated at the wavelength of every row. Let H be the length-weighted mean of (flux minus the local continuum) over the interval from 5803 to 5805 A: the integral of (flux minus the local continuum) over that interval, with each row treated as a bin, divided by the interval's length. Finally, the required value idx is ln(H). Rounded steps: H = 0.026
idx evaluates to -3.6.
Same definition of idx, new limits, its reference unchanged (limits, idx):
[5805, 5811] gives -4.7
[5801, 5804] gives -2.1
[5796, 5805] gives -2.7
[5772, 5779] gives -5.2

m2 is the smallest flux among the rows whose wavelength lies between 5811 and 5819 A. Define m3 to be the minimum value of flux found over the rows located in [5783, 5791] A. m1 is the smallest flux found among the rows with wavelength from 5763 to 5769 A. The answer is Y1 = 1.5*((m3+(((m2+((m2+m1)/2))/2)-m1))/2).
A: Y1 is 0.32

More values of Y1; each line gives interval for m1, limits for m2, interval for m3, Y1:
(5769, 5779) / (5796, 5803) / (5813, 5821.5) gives 0.32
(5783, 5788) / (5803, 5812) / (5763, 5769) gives 0.30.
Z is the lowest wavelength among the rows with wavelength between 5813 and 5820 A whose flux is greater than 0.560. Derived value 5814.11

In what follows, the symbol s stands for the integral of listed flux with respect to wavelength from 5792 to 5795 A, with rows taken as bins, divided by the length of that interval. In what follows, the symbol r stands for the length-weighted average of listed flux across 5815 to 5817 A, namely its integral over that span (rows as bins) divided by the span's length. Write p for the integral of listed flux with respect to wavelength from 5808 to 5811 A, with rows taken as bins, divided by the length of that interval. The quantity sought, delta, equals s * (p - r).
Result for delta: 0.034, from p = 0.538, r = 0.47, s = 0.504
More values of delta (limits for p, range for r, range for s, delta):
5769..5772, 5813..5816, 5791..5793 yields 0.036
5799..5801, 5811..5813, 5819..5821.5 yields 0.151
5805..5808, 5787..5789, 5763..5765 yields -0.046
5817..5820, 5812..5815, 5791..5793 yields 0.015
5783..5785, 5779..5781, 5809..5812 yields 0.030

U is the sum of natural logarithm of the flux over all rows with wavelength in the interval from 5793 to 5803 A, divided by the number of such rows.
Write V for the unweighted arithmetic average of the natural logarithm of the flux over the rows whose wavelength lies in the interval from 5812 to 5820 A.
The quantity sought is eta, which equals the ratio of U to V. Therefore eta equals 0.85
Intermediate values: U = -0.55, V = -0.64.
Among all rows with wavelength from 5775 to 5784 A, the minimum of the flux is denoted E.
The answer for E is 0.4561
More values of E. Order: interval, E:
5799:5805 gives 0.5026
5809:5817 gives 0.4017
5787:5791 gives 0.4932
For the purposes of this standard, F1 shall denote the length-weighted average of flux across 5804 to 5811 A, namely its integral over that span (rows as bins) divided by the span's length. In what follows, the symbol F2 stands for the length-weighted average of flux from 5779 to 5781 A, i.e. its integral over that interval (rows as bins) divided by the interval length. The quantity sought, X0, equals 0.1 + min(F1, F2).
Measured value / 0.630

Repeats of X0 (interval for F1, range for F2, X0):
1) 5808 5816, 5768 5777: 0.605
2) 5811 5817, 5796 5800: 0.590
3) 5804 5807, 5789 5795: 0.611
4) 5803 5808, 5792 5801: 0.648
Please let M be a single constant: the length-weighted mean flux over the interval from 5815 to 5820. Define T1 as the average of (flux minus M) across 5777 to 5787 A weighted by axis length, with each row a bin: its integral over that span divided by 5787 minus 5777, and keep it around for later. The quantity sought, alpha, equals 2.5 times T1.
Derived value 0.08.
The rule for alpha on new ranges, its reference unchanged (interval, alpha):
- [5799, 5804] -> 0.37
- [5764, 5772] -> 0.12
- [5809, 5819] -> -0.03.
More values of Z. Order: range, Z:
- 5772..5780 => 5772.75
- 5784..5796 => 5784.73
